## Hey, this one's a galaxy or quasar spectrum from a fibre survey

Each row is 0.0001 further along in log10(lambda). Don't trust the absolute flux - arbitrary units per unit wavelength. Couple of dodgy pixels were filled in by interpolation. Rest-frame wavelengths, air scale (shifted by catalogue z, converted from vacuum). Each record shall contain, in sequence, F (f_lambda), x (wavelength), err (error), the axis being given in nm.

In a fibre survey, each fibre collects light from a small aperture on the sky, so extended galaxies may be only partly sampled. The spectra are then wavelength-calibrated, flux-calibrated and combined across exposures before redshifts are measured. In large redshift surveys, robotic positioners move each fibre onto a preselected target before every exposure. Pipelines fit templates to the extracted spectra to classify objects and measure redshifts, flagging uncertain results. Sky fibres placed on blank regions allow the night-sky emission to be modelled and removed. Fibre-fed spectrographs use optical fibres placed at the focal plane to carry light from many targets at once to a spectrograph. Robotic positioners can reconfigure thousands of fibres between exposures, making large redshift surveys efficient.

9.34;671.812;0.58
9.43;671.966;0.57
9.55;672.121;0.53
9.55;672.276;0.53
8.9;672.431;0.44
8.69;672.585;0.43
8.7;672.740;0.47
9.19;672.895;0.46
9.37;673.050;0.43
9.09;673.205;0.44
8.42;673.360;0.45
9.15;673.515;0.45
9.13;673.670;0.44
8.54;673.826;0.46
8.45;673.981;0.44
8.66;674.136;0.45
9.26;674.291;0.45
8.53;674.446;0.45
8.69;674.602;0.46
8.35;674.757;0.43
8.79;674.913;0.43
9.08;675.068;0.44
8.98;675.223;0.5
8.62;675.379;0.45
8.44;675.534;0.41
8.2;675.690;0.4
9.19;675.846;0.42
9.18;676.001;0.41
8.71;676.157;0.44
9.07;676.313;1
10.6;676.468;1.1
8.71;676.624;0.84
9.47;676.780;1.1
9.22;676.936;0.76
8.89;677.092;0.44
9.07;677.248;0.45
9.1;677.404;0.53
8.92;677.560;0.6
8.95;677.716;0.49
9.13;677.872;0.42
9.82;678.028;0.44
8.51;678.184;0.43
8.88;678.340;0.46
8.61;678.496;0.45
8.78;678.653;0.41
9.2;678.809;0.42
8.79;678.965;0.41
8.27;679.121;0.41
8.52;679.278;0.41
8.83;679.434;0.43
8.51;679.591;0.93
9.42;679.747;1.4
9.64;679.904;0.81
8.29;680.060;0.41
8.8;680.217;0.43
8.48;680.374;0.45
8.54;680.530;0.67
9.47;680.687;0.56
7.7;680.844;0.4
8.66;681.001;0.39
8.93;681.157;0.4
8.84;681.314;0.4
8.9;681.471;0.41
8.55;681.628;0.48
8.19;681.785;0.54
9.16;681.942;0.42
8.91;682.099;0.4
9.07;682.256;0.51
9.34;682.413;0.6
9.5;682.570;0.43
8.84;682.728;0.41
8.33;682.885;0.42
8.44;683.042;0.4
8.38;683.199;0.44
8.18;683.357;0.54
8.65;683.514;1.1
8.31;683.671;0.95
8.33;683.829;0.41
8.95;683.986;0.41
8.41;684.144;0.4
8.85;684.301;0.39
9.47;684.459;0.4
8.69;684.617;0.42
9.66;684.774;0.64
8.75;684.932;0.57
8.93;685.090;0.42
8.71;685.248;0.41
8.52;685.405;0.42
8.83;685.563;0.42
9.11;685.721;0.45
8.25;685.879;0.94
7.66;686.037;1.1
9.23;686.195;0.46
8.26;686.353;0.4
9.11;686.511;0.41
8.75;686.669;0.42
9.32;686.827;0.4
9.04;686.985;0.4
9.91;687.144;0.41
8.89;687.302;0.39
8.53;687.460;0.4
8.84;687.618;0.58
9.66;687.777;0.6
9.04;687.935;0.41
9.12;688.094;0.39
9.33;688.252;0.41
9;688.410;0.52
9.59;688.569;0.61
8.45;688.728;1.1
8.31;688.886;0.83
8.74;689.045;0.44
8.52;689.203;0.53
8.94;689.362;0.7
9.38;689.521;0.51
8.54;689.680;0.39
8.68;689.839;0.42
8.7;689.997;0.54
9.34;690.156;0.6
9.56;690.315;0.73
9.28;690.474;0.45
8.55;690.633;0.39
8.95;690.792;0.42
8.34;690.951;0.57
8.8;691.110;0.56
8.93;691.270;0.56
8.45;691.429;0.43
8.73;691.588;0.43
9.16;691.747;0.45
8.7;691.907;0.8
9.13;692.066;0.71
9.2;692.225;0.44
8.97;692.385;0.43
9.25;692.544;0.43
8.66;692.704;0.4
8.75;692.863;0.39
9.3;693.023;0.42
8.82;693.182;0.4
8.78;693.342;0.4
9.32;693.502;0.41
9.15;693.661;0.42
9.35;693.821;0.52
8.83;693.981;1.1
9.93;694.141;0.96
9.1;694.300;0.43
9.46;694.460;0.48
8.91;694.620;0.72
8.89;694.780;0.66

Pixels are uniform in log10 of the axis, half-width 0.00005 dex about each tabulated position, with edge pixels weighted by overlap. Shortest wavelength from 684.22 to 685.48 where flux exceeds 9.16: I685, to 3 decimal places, 684.459 nm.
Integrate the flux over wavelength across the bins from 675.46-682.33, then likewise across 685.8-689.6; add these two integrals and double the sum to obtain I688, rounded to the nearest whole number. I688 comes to 190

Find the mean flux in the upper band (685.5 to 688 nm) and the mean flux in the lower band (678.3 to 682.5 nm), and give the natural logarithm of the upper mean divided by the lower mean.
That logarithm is 0.013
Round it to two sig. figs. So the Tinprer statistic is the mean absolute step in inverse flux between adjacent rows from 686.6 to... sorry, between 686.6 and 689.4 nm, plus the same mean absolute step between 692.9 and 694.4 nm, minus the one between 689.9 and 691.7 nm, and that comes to 0.0062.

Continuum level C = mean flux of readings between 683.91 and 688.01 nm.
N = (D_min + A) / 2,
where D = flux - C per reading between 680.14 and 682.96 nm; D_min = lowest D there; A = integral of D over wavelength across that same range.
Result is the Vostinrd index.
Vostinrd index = -0.8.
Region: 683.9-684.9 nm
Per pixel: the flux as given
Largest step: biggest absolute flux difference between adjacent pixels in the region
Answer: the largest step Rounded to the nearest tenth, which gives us 1.0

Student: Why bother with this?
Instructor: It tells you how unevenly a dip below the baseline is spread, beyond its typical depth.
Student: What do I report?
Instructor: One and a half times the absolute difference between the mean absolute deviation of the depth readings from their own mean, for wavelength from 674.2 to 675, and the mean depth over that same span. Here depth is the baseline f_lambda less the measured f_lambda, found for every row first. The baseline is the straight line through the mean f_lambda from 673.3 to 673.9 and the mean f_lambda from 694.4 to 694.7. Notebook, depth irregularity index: 0.21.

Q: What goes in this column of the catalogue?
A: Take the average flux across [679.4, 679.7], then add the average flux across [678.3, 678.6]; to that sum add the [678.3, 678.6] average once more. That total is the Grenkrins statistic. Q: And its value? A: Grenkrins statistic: 26.2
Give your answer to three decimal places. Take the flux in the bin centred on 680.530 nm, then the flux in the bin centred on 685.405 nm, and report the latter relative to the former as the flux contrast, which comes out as 0.998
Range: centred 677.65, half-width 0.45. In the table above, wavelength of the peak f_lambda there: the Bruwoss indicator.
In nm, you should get 678.028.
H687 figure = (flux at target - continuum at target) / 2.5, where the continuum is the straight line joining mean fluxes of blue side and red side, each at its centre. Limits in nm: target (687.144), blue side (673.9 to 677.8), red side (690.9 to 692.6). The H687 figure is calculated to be 0.41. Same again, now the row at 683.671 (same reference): -0.24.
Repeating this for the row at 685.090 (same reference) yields 0.01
